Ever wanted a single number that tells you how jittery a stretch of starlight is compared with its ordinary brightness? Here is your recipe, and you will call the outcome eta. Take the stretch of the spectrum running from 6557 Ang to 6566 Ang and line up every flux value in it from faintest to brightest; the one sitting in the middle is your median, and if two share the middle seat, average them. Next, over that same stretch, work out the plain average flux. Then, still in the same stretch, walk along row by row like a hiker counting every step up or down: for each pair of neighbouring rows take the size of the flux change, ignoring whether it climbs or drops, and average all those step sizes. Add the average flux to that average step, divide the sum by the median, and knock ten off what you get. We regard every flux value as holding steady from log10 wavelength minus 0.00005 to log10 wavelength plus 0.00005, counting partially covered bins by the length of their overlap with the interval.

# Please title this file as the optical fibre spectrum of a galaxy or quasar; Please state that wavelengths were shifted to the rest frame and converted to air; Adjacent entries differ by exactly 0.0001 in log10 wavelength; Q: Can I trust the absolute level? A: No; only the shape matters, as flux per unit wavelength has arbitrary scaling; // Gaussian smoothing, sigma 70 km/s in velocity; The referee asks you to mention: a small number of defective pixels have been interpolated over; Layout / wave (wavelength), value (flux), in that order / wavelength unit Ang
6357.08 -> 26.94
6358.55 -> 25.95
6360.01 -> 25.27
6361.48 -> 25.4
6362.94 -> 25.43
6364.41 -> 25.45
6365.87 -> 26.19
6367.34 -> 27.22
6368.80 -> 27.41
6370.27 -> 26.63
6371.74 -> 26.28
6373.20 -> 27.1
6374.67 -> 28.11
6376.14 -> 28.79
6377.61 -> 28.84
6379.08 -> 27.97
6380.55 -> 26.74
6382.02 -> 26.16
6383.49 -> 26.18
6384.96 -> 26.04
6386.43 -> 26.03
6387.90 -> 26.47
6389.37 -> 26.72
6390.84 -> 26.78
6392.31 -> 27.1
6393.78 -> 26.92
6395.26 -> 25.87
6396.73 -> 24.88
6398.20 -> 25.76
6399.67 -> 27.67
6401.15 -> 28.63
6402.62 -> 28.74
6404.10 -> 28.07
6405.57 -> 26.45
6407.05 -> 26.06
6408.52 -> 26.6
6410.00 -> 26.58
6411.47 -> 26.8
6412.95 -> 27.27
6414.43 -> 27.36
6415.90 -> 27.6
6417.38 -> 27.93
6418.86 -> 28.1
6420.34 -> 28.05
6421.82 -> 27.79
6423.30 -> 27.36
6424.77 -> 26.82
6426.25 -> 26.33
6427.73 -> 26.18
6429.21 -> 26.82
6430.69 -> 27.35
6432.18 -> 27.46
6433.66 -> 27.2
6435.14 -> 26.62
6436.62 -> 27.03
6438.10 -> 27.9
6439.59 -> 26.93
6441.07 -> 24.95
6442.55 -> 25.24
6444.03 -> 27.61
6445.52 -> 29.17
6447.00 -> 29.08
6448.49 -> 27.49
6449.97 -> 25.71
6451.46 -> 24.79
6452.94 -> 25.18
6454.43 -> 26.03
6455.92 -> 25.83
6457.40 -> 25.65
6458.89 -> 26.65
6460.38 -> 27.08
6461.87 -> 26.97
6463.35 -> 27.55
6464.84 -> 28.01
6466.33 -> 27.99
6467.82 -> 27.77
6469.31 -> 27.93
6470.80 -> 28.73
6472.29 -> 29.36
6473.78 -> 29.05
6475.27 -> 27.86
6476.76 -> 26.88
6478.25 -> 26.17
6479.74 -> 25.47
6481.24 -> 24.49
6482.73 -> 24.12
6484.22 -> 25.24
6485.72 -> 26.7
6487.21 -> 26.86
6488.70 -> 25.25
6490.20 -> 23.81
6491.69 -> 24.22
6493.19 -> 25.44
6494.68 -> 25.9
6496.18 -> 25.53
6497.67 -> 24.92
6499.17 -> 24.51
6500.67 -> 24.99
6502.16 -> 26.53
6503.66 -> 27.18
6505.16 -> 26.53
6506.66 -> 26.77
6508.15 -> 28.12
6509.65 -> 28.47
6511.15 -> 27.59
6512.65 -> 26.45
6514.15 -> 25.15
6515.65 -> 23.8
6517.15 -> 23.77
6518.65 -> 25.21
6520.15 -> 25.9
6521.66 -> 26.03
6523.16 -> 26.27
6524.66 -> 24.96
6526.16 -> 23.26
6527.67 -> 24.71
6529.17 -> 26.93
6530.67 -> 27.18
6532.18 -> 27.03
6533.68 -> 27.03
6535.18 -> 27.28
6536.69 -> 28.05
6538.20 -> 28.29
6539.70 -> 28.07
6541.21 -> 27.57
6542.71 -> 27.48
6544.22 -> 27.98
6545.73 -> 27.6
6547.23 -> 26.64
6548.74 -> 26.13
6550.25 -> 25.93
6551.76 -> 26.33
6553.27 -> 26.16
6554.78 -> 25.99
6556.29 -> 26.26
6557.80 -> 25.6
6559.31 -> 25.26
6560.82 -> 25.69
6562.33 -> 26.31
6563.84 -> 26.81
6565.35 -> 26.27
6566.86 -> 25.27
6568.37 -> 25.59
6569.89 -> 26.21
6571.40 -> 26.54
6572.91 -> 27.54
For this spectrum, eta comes -8.981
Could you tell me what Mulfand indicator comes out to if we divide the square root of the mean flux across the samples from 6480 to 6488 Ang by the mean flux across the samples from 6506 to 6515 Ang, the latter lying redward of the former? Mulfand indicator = 0.186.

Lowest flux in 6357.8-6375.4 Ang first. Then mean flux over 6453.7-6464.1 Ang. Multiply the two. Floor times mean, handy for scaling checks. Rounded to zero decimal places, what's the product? 671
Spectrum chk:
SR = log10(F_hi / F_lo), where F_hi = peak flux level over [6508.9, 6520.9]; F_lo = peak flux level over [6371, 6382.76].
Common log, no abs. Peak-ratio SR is -0.0056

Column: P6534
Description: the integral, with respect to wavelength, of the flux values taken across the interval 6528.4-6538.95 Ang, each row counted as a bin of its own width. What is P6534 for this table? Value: 289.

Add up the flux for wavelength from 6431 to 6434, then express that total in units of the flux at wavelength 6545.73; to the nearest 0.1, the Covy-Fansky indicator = 2.0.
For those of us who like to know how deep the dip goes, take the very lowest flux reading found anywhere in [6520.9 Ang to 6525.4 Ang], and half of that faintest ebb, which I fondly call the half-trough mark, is 12.5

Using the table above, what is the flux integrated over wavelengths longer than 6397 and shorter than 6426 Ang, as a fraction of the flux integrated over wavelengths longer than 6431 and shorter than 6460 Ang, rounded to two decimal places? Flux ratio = 1.02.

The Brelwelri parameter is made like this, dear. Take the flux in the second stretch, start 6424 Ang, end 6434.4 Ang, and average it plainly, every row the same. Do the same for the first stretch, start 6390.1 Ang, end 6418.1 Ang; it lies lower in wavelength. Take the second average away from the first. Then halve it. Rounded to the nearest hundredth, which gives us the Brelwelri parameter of 0.06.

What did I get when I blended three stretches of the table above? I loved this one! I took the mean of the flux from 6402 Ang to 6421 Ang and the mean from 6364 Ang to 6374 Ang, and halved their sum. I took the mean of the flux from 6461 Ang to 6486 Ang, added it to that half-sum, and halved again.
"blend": 27.0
